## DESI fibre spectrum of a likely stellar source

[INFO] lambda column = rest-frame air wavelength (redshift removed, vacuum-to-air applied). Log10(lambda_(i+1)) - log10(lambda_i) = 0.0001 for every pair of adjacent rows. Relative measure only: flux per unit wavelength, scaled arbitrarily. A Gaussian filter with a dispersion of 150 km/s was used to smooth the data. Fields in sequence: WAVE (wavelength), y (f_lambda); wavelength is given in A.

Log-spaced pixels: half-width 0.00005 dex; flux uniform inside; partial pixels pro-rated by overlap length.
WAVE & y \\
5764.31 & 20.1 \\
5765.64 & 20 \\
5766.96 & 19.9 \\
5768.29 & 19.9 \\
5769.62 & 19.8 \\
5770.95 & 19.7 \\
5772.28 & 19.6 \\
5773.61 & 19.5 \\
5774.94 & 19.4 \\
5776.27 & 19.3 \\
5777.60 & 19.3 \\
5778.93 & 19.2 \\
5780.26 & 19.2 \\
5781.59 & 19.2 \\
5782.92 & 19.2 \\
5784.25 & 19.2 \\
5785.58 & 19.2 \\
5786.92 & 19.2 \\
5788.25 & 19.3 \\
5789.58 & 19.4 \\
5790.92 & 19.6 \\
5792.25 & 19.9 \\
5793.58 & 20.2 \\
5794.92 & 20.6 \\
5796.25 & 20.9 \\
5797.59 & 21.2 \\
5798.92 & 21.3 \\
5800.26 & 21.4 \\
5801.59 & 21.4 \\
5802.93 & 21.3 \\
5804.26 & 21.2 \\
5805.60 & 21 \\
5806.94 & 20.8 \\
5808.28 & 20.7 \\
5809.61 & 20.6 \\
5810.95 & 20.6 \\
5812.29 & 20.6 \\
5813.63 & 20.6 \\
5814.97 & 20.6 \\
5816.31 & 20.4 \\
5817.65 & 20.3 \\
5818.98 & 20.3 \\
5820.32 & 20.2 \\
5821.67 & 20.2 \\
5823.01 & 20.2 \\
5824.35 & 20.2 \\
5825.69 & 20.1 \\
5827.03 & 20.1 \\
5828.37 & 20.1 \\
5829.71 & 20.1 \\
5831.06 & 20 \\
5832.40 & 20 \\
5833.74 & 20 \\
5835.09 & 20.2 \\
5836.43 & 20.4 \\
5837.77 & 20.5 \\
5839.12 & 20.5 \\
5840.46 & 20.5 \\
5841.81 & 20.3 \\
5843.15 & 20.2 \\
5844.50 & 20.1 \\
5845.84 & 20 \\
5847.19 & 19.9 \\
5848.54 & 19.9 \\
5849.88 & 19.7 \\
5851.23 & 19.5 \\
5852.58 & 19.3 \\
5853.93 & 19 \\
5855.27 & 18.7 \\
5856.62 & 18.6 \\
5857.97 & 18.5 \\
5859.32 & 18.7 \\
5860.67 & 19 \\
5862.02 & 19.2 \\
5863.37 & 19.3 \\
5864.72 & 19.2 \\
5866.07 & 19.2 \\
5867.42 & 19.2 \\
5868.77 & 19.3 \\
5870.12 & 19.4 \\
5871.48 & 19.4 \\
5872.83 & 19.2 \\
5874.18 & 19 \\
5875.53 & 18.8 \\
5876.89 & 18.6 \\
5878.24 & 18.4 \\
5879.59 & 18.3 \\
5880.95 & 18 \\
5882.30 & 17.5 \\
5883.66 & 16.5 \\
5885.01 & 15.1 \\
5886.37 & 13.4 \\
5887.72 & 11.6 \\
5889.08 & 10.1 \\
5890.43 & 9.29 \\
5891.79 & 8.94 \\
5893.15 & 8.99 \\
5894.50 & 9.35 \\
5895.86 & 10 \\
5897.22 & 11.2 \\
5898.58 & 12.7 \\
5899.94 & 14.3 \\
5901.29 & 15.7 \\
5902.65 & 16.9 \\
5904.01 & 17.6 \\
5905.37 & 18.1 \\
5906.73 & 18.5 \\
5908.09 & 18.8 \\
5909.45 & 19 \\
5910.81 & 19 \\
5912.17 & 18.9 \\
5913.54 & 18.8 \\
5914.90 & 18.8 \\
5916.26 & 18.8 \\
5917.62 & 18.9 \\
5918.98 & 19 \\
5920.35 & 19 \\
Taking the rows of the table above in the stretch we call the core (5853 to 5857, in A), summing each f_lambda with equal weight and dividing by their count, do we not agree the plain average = 18.8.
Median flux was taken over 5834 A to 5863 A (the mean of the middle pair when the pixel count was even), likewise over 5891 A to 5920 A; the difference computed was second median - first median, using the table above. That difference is -1.8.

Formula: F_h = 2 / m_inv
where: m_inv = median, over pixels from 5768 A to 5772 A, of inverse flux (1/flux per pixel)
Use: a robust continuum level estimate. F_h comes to 39.6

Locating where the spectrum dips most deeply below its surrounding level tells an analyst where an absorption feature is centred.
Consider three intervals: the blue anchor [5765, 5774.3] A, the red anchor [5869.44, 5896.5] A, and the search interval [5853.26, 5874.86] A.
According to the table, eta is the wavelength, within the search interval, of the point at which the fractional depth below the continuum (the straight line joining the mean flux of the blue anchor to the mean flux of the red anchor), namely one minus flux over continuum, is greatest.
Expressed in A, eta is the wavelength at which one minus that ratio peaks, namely 5857.97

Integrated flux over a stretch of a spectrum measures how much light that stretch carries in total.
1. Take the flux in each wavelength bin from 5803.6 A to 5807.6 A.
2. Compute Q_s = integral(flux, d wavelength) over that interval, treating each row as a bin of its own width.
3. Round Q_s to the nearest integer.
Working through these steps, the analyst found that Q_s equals 84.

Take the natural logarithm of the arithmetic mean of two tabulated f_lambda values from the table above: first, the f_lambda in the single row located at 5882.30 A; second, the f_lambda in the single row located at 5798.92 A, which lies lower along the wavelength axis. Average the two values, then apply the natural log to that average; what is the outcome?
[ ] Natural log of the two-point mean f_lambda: 2.97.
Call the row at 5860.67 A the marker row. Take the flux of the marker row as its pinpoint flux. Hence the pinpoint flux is 19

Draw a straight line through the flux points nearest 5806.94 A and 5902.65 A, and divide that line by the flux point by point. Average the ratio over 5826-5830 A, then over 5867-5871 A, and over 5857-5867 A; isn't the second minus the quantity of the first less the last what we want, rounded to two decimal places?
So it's 0.93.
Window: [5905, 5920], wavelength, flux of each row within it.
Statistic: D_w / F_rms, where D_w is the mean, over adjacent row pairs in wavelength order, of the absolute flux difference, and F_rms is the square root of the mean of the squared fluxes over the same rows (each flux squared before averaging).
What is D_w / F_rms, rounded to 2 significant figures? 0.0069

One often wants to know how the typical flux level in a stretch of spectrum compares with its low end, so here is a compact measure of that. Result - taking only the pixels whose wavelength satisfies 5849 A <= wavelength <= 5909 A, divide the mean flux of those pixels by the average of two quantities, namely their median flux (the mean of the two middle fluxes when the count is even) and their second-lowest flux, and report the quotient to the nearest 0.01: 1.21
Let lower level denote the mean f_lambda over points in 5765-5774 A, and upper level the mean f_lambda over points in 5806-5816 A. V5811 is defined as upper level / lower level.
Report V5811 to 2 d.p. 1.04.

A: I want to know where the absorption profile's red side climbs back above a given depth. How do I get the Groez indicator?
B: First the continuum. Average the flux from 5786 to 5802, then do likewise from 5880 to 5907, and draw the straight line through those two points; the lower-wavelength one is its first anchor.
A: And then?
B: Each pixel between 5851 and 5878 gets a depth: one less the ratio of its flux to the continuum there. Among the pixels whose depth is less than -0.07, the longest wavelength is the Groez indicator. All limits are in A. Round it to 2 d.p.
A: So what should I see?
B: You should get 5876.89 A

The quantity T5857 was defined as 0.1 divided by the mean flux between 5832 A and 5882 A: 0.0052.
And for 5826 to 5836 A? 0.0050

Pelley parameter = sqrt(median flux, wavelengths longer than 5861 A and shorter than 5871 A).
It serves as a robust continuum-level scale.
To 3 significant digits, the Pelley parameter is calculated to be 4.38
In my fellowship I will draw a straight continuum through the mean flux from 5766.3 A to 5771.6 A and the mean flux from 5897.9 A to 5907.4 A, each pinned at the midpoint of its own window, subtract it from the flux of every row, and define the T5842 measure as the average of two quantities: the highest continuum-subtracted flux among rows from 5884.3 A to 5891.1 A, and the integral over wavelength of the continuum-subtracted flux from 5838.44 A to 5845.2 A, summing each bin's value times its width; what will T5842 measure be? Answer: 7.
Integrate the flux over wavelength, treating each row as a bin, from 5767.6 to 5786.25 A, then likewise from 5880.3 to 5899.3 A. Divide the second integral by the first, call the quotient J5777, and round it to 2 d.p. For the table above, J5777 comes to 0.65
